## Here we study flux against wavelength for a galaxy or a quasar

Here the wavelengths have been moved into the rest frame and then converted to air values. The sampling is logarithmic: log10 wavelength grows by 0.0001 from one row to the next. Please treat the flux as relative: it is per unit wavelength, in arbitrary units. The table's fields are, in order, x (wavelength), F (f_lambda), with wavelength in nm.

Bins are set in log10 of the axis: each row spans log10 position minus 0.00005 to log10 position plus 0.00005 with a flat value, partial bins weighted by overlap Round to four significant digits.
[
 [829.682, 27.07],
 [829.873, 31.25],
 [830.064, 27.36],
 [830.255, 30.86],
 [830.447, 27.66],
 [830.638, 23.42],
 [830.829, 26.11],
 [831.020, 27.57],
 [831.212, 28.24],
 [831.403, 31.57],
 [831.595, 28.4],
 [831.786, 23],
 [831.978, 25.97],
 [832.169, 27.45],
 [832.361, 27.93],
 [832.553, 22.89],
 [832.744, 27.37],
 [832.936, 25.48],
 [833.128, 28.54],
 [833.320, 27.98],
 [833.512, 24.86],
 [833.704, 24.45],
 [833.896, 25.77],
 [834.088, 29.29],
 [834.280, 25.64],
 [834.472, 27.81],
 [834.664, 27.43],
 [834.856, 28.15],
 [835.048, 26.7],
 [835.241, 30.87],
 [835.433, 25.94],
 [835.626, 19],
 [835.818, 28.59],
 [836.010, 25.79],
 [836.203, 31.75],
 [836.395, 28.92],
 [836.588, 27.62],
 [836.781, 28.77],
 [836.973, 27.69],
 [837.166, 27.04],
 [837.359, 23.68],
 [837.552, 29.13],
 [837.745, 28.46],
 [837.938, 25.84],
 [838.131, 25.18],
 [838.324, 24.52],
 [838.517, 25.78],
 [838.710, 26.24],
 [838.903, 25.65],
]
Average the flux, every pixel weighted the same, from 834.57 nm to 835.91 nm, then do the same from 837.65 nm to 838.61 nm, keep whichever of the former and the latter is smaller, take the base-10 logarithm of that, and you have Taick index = 1.414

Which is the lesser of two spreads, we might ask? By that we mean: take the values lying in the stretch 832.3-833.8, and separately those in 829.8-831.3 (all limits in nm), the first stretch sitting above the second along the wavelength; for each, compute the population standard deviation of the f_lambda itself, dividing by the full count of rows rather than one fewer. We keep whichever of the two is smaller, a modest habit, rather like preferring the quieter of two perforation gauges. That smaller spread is 1.91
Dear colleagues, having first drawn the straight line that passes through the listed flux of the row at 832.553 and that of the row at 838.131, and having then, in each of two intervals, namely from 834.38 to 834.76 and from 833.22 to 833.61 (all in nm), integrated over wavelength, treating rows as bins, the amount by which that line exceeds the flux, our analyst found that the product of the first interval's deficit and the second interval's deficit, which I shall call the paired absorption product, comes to 1.8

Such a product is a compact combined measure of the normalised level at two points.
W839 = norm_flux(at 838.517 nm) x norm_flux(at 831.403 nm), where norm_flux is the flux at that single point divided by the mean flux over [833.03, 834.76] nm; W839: 1.13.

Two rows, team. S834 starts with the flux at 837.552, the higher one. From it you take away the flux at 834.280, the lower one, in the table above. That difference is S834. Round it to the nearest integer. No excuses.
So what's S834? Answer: 3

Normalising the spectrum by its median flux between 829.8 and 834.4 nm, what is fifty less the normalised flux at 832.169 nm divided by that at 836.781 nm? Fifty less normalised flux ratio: 49.0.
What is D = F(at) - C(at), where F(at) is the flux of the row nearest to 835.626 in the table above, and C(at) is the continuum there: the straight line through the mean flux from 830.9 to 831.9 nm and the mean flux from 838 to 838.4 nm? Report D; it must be -7.0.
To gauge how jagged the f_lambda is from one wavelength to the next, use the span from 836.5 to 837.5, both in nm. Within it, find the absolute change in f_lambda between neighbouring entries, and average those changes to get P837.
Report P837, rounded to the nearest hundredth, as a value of 1.56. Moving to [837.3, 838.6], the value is 1.89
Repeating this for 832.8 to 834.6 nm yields 2.23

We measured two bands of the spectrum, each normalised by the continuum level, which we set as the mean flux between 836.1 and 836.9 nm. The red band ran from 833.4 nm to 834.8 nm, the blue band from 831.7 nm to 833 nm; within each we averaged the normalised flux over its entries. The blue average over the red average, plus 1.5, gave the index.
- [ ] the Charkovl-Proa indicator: 2.47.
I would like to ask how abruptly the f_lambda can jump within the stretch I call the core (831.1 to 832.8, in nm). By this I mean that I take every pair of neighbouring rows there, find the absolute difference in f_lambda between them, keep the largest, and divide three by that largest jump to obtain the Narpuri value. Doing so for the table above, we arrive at 0.56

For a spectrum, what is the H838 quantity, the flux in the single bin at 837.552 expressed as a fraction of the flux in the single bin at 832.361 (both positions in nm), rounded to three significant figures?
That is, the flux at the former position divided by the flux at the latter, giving 1.04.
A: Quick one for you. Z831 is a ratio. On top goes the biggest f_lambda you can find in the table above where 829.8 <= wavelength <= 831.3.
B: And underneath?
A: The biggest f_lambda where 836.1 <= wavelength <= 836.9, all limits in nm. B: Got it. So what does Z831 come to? 0.98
